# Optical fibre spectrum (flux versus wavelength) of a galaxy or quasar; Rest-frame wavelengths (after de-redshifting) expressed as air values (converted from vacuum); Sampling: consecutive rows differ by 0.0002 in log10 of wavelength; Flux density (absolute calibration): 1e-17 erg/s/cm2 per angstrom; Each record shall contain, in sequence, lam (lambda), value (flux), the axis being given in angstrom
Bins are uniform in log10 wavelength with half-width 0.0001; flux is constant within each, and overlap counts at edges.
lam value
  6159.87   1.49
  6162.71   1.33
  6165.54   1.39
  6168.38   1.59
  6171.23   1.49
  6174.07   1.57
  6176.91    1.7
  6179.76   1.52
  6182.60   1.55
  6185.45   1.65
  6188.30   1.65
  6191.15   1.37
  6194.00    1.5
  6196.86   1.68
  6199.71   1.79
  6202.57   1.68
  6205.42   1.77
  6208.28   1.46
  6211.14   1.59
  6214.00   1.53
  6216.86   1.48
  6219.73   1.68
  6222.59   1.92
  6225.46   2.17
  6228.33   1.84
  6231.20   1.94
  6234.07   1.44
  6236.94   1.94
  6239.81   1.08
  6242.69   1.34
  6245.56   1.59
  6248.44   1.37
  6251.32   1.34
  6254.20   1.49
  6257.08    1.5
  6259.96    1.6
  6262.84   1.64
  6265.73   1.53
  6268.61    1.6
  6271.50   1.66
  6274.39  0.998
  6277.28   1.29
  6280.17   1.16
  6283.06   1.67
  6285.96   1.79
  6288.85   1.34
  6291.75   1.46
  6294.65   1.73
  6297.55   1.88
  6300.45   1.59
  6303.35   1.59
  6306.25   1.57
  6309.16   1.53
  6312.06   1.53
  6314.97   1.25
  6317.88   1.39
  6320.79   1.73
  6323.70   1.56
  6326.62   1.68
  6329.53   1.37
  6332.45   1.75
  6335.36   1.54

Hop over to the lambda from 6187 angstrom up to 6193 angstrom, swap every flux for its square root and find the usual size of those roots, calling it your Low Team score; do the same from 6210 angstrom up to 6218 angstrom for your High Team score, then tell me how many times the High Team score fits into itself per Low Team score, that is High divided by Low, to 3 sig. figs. 1.01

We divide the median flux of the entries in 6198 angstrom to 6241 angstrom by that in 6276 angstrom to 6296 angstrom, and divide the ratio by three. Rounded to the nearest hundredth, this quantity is 0.38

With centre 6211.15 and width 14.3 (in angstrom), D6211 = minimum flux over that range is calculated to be 1.46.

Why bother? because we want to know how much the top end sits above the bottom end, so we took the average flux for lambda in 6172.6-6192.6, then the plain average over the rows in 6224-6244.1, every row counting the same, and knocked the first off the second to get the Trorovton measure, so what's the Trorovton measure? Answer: 0.11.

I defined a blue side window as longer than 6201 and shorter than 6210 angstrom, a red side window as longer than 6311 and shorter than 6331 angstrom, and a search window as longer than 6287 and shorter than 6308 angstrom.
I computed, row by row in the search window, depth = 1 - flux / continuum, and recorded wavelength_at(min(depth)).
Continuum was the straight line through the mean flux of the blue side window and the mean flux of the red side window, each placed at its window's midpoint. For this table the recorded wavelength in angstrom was 6297.55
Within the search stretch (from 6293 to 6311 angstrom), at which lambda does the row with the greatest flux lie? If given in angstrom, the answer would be 6297.55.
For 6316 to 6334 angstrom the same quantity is 6332.45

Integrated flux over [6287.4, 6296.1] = 13.1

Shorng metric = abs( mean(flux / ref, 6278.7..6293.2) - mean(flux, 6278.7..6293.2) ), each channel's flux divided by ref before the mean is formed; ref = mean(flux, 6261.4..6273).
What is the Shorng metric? 0.56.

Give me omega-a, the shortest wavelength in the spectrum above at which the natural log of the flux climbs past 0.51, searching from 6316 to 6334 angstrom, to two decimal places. 6320.79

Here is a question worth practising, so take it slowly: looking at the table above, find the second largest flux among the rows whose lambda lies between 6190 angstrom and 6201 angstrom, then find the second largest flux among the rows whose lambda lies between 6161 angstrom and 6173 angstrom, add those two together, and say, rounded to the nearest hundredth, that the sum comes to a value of 3.17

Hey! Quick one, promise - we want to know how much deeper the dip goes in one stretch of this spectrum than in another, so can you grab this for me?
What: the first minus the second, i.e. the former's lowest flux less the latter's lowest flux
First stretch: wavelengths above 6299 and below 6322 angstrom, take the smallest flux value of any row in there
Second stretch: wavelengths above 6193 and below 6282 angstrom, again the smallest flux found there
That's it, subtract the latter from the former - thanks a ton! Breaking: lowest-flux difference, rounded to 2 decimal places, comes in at 0.25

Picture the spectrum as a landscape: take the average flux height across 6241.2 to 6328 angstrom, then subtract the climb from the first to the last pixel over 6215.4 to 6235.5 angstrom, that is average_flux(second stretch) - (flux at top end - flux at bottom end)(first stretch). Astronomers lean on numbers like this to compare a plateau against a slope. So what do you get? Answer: 1.6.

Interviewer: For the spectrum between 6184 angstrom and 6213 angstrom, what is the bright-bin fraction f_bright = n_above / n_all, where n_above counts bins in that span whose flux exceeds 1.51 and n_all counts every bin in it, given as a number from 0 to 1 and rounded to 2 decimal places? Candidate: 0.70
